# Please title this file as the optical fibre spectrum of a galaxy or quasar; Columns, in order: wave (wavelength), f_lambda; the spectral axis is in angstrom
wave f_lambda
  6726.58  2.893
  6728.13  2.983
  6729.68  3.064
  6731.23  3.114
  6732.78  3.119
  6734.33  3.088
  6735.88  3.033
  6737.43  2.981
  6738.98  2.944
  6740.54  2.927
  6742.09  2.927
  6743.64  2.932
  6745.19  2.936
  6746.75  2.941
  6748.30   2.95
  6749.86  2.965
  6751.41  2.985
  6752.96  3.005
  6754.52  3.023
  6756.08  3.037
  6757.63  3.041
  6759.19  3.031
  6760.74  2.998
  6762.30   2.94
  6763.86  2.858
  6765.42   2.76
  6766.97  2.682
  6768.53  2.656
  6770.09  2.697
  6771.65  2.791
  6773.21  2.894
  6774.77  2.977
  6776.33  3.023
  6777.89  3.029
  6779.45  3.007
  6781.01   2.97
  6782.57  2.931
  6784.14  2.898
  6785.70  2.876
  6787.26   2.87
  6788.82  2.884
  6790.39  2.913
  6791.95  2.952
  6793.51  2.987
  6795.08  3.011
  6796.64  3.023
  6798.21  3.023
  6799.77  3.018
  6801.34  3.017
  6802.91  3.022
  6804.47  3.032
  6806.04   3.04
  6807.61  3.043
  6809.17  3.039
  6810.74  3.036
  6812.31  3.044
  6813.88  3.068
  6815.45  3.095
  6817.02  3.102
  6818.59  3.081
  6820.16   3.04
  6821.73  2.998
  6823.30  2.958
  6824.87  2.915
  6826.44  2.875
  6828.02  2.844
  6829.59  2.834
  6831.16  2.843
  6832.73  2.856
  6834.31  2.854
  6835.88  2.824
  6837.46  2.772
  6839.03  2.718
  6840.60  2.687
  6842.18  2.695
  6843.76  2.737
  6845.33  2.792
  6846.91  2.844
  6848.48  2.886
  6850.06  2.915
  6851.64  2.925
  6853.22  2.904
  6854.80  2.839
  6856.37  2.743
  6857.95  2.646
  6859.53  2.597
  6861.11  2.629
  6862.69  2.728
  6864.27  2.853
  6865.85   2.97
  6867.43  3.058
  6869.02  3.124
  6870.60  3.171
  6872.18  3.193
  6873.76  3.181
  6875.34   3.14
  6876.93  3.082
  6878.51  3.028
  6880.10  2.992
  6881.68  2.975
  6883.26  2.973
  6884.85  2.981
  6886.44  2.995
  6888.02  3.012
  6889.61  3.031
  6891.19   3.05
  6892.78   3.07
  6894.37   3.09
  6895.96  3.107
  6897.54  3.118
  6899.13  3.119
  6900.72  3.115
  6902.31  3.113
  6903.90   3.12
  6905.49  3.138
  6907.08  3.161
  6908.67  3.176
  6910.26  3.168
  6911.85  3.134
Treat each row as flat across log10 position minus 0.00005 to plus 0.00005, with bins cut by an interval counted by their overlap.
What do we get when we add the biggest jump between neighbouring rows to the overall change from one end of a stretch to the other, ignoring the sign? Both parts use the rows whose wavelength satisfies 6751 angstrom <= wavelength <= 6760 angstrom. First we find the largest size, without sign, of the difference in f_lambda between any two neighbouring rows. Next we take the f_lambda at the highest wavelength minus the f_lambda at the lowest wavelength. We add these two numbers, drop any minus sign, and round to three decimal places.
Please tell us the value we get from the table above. 0.066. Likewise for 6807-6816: 0.079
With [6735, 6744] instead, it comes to 0.049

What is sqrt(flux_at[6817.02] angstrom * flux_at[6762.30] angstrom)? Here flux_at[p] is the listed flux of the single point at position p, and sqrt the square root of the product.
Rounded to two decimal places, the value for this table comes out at 3.02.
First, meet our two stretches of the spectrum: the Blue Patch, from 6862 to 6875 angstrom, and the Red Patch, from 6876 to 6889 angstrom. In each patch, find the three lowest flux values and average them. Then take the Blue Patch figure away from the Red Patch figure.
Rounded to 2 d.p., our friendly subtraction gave 0.13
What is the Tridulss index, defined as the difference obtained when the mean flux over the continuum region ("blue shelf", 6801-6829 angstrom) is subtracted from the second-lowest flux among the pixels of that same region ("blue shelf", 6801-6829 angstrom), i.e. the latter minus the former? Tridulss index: -0.14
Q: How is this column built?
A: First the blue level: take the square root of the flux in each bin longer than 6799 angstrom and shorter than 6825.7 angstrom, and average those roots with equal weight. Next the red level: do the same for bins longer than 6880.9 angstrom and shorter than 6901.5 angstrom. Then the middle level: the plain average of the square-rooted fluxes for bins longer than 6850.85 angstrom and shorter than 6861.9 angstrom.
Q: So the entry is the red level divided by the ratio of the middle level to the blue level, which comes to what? 1.83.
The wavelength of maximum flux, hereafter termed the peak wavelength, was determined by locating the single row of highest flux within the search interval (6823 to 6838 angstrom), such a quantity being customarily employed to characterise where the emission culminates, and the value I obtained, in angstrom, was 6823.30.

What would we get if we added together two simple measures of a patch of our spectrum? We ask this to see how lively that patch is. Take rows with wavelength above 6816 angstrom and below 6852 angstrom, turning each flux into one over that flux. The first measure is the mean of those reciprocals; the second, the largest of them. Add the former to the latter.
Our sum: 0.721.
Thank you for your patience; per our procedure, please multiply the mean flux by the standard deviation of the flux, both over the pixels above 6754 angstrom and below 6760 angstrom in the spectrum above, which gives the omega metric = 0.02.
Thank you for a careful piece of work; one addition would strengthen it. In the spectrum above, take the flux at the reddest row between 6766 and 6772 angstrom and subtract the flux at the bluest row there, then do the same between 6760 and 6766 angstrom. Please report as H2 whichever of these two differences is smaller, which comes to -0.24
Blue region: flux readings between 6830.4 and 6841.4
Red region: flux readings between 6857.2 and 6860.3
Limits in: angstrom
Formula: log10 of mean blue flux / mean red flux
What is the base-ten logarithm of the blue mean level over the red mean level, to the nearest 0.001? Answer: 0.028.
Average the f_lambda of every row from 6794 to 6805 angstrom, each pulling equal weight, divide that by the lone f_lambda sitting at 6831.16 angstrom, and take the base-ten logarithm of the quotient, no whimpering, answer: 0.03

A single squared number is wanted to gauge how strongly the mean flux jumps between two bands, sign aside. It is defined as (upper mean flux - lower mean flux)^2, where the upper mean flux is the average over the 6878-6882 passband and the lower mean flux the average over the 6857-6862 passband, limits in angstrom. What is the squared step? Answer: 0.14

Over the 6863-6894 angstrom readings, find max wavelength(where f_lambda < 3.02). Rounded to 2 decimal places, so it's 6888.02 angstrom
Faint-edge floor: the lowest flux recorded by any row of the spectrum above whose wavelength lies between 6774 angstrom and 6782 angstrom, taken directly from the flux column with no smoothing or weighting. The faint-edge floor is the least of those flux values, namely 2.97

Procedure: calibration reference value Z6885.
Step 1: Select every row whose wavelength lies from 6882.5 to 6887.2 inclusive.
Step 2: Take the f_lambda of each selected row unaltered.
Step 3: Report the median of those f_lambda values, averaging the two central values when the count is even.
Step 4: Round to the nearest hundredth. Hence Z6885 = 2.98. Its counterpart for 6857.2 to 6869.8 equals 2.79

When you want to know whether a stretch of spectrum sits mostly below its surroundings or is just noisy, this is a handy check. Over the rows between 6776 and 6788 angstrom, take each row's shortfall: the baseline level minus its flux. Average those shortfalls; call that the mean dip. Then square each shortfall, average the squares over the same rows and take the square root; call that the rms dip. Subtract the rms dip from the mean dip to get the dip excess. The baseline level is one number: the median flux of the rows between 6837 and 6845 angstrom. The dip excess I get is -0.47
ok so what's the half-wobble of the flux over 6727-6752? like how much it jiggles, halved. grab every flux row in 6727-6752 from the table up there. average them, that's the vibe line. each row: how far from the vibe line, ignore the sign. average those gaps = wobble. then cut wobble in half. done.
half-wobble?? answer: 0.028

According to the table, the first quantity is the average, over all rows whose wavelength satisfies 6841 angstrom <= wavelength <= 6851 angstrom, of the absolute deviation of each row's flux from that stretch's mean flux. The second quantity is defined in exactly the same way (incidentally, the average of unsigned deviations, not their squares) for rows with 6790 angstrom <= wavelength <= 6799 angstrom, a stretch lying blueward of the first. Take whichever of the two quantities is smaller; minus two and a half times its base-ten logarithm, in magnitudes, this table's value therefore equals 3.64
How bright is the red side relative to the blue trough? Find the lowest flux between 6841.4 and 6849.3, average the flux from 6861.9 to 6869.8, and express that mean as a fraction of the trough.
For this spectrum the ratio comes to 1.09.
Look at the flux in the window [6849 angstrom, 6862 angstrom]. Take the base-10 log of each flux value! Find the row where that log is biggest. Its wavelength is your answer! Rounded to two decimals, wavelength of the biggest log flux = 6851.64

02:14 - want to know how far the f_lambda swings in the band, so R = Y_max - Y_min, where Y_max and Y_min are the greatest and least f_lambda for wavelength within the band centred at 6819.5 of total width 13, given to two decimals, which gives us 0.19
